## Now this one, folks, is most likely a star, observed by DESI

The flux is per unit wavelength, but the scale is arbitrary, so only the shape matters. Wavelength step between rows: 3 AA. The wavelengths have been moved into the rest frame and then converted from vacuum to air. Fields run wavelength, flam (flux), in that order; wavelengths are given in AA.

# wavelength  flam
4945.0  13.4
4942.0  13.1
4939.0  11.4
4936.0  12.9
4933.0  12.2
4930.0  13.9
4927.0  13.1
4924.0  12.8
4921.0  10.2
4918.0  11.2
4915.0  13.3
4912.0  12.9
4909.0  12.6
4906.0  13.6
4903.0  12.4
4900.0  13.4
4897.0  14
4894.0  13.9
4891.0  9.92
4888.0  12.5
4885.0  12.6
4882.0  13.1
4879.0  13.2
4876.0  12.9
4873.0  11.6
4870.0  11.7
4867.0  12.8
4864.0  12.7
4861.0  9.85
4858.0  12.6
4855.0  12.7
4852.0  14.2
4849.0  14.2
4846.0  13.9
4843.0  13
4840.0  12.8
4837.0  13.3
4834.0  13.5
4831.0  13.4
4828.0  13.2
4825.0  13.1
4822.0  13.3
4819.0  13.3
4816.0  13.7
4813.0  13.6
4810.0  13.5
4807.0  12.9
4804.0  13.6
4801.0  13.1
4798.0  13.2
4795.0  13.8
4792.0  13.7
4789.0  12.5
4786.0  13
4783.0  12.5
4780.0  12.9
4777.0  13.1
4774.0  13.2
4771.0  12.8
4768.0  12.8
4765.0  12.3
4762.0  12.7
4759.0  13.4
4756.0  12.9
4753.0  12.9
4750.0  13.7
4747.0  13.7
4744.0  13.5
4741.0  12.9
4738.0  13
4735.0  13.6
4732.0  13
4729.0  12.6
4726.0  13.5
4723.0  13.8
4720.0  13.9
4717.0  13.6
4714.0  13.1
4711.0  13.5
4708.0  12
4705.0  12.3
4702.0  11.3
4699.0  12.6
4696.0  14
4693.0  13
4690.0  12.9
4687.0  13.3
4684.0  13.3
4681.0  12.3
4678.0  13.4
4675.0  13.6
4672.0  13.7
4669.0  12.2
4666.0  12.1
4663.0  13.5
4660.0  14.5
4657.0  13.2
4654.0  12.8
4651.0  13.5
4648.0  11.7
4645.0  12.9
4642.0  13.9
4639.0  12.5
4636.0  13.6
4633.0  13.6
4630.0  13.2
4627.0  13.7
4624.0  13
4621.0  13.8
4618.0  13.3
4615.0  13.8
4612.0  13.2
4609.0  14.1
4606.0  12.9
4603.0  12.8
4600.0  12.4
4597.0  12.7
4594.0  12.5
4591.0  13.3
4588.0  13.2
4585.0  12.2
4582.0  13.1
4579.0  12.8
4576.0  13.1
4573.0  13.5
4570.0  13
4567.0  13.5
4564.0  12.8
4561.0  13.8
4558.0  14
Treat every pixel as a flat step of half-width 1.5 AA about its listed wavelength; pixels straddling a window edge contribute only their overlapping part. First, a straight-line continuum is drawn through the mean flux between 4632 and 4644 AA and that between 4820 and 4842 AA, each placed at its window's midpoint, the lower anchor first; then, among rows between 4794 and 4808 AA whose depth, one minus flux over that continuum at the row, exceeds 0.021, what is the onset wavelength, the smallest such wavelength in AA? 4807.0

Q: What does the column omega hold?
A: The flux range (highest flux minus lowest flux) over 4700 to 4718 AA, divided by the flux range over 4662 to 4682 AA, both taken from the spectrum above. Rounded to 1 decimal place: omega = 1.4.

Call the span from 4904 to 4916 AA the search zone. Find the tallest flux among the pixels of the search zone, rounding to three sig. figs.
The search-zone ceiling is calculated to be 13.6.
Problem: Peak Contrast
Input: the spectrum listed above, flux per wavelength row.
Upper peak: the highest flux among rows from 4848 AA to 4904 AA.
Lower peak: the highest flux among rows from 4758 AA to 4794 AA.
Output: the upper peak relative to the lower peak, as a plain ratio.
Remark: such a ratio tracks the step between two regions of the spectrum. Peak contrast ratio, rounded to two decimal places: 1.04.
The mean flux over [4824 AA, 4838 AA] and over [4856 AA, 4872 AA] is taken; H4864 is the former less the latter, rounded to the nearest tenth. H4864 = 1.4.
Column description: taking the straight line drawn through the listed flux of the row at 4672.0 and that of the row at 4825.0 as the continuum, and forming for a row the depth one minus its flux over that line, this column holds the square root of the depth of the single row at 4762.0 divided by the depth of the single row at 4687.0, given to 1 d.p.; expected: 1.4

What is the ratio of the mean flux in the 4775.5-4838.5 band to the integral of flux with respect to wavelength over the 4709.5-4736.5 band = 0.037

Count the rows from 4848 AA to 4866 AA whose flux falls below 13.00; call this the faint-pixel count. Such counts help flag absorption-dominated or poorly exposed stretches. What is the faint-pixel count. 4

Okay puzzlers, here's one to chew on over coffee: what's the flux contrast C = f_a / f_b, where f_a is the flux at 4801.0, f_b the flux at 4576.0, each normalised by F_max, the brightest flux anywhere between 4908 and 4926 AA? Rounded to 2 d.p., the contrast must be 1.00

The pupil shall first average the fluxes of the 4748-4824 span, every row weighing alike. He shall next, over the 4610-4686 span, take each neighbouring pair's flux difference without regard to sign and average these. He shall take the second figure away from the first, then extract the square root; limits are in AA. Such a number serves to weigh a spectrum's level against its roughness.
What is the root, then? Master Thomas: 3.51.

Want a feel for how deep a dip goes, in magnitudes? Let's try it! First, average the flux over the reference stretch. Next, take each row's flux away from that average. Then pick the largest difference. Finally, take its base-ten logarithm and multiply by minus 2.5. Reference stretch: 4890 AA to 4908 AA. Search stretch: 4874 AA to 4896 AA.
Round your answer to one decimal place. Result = -1.2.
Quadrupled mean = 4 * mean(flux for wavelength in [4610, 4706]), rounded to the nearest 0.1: 52.5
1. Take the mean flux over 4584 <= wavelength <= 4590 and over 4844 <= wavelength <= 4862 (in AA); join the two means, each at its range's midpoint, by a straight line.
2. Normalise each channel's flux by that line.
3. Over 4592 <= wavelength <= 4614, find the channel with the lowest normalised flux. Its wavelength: 4600.0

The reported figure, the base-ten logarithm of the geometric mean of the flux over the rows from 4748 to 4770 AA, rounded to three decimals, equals 1.112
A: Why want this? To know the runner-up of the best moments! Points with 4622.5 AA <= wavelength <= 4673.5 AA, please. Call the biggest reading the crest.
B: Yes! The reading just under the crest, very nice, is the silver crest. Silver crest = 13.9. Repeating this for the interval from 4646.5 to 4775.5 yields 14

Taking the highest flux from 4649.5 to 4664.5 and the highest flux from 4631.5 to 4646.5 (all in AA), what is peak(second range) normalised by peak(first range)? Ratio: 0.96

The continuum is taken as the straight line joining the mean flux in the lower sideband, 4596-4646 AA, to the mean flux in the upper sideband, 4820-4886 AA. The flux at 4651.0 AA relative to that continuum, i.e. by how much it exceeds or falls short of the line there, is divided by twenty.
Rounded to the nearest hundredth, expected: 0.01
